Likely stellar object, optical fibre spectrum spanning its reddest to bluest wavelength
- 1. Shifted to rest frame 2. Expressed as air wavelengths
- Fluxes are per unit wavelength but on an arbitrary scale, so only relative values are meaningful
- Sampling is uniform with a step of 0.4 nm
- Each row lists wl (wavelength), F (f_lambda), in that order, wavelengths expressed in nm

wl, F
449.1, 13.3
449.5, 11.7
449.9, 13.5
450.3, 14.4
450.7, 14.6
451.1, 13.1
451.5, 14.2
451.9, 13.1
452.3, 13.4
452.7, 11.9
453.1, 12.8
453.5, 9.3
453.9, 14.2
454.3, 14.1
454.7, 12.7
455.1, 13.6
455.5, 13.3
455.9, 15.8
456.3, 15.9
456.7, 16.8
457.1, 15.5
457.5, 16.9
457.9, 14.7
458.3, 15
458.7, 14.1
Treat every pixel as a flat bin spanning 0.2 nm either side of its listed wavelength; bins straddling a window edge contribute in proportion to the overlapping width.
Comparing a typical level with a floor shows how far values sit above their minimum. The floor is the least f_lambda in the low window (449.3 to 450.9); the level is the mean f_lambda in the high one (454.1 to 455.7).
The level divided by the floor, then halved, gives 0.57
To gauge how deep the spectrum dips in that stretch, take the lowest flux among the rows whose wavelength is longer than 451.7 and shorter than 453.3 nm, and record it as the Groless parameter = 11.9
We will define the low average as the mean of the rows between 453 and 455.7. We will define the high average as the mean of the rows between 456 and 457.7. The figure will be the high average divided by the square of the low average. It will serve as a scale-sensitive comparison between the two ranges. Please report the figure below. 0.10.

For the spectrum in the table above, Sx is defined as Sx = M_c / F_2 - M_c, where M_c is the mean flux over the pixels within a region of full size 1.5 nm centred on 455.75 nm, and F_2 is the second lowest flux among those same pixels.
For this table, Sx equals -13.6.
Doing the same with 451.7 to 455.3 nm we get -11.7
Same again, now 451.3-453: -12.1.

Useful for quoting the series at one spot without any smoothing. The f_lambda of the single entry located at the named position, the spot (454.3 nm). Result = 14.1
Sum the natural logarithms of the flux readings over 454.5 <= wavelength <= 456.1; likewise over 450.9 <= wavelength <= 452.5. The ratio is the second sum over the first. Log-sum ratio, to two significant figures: 0.99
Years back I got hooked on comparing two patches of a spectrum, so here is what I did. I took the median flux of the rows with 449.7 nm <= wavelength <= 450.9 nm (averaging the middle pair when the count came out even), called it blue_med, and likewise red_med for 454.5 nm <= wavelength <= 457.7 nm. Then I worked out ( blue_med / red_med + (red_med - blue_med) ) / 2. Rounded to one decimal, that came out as 1.1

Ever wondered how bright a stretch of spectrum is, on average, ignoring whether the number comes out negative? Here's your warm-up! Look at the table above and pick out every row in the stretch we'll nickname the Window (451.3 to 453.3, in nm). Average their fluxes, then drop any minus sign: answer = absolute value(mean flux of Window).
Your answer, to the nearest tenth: 13.1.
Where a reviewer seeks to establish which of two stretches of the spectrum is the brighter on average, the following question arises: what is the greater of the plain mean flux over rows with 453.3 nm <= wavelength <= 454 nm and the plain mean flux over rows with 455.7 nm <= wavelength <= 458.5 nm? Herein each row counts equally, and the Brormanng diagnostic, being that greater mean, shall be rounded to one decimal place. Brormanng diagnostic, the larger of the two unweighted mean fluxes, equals 15.8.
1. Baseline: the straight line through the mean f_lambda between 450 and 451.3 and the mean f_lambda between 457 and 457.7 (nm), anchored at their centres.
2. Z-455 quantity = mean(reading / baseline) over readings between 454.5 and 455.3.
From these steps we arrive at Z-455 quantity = 0.85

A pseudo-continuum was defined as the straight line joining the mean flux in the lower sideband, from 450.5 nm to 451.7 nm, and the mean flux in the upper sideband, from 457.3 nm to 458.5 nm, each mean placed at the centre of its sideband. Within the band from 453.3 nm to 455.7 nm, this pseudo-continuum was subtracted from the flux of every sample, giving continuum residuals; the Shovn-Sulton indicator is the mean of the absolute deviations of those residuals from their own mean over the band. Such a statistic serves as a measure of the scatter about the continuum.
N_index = 1.2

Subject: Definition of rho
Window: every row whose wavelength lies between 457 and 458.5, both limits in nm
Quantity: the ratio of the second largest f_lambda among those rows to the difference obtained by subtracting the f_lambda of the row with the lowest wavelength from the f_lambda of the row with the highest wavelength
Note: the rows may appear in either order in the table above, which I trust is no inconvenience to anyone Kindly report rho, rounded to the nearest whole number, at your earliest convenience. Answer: -31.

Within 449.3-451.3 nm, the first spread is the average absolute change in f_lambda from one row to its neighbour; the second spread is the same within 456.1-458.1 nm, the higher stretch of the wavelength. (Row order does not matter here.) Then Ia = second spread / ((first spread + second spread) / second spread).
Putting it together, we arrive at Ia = 0.82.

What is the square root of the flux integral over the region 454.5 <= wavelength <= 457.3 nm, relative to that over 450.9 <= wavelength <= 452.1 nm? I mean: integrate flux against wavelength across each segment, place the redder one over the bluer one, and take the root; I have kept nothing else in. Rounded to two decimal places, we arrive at 1.60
